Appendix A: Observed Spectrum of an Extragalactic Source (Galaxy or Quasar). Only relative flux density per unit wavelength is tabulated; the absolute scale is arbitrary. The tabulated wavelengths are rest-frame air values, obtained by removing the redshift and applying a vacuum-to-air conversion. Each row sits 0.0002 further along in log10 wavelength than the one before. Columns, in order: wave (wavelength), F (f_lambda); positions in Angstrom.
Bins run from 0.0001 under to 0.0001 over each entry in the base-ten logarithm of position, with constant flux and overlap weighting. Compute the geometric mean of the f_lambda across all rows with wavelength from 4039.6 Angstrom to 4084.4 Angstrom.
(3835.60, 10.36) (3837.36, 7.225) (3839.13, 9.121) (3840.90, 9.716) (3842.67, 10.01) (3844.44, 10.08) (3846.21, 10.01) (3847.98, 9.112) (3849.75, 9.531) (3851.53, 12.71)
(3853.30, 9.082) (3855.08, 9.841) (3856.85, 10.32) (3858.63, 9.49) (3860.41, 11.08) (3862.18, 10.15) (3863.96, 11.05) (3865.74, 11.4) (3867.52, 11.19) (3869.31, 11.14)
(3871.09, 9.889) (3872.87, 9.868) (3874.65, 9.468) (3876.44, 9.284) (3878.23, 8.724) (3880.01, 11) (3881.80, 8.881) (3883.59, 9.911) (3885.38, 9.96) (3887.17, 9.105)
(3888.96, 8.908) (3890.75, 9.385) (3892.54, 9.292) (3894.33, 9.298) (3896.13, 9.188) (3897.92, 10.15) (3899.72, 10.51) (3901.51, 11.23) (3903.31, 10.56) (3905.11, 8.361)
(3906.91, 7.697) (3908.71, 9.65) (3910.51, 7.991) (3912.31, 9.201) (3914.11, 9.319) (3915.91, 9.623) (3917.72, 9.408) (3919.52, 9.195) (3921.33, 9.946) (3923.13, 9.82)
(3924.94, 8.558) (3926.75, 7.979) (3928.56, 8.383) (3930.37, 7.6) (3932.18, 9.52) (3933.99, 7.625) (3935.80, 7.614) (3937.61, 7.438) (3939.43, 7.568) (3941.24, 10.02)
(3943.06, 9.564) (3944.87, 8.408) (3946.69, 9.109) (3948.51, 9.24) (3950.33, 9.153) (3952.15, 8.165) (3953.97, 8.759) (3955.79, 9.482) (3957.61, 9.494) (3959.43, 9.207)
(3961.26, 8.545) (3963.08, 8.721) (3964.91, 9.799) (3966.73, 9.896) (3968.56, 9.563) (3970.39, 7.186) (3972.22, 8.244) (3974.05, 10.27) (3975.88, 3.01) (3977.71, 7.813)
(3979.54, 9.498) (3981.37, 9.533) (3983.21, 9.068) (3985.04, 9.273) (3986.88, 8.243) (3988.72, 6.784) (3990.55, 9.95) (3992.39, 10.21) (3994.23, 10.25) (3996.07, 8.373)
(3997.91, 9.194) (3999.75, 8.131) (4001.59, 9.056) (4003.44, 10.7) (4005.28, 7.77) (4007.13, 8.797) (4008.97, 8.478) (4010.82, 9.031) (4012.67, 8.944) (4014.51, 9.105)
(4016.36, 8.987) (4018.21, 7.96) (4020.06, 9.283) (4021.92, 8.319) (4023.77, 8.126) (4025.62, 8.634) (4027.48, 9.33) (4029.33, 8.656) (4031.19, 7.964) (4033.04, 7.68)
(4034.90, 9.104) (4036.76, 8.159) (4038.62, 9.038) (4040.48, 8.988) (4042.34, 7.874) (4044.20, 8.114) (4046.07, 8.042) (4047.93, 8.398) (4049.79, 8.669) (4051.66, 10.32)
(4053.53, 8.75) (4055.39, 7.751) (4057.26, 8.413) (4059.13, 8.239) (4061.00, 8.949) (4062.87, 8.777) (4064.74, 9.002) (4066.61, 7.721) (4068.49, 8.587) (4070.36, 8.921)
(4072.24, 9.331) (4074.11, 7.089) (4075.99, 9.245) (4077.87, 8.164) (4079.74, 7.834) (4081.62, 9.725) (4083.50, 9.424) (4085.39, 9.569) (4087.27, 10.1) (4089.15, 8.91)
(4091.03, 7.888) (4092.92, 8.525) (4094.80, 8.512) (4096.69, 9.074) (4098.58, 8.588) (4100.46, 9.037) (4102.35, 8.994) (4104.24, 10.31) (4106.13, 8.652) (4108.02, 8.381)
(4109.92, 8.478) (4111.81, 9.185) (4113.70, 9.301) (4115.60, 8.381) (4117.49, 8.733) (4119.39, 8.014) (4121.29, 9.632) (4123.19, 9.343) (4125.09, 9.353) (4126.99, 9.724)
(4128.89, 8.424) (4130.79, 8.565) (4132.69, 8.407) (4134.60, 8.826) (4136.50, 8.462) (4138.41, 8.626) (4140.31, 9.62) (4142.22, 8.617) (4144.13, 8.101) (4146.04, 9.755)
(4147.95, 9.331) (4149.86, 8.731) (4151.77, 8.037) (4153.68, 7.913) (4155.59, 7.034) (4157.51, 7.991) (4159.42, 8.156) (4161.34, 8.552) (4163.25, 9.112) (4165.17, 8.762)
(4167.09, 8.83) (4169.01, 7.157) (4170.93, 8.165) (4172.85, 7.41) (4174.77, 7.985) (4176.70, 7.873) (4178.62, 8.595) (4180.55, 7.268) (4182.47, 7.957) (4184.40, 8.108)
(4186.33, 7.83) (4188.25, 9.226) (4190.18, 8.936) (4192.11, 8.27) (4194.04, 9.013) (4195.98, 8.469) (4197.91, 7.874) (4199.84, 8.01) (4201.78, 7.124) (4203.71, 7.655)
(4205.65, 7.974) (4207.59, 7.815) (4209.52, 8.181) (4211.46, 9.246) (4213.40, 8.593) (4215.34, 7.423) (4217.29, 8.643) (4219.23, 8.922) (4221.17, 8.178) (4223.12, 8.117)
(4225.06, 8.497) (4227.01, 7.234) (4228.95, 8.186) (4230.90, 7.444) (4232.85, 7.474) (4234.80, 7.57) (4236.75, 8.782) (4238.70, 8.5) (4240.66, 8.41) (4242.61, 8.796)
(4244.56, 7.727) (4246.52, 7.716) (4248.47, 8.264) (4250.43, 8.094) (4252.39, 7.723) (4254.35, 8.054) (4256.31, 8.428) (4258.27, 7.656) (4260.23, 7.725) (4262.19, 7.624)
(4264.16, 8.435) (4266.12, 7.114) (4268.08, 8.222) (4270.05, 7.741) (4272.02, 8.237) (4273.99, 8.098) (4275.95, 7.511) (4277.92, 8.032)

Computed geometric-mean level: 8.6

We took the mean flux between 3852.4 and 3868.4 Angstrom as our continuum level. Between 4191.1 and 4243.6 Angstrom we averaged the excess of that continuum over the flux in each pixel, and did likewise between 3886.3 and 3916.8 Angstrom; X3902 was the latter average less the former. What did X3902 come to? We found -1.2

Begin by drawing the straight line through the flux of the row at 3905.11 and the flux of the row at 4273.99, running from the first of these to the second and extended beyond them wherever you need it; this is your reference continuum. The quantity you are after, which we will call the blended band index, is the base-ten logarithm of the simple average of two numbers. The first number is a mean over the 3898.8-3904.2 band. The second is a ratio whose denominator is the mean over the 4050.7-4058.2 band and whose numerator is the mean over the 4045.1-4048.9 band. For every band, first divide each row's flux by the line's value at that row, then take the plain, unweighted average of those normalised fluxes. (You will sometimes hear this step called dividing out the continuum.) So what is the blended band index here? 0.045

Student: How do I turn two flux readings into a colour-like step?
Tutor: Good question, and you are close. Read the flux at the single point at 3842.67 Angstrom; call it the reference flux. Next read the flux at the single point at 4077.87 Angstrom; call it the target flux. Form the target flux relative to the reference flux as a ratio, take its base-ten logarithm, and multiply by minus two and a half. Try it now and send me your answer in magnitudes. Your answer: 0.22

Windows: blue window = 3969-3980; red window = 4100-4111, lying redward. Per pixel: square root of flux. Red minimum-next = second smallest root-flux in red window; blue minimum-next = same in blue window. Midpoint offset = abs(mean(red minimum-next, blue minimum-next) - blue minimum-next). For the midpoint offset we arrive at 0.12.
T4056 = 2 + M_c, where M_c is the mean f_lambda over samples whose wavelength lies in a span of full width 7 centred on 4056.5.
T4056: 10.3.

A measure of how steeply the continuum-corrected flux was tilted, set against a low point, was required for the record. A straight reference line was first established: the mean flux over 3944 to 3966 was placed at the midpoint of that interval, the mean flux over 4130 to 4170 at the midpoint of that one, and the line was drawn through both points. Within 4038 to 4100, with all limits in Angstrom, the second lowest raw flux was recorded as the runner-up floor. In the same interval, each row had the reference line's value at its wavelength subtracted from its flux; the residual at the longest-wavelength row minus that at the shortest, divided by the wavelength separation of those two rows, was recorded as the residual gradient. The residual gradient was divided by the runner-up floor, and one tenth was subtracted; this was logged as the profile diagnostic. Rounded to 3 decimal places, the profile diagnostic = -0.101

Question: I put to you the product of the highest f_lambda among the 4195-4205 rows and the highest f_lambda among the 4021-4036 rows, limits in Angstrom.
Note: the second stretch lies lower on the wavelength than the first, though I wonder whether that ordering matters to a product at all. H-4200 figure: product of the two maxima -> 79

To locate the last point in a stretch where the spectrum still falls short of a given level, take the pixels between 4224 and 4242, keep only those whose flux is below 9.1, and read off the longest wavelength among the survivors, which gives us 4240.66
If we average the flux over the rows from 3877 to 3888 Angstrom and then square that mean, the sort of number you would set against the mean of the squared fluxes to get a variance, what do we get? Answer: 92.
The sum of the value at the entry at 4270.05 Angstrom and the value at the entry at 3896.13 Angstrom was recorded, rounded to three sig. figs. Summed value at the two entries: 16.9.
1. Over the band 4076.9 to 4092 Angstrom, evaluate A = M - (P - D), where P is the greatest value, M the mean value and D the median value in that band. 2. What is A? 8.0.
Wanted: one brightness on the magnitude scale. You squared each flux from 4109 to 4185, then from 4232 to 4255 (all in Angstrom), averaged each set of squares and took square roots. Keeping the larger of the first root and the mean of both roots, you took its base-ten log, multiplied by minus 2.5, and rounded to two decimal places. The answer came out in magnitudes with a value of -2.33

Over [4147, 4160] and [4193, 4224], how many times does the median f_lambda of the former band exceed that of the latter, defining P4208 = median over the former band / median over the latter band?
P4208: 0.99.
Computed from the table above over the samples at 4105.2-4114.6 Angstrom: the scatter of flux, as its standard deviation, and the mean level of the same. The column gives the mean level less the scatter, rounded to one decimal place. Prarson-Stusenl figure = 8.4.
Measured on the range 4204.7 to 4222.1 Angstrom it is 7.8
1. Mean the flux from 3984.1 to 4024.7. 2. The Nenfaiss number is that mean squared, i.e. 79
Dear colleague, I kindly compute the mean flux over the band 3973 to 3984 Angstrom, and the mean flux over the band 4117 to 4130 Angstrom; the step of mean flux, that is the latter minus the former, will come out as 0.8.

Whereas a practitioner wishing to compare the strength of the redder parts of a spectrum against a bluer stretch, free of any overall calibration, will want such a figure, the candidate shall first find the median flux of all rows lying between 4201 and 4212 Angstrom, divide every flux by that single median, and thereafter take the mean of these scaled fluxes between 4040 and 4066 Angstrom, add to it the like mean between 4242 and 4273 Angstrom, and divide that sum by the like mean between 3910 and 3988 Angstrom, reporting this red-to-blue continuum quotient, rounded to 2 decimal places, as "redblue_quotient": 1.89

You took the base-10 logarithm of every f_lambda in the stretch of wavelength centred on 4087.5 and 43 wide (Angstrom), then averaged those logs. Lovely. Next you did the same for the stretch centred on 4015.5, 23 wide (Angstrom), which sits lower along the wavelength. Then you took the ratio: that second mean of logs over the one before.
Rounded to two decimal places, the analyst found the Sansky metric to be 0.99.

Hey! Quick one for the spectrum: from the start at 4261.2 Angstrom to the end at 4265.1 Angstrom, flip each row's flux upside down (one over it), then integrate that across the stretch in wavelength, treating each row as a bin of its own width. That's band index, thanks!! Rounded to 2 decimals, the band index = 0.49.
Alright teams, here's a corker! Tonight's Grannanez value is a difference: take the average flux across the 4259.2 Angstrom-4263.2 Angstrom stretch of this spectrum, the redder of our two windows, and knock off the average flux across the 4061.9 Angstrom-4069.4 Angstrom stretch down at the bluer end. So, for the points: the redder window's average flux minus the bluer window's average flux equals -0.85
